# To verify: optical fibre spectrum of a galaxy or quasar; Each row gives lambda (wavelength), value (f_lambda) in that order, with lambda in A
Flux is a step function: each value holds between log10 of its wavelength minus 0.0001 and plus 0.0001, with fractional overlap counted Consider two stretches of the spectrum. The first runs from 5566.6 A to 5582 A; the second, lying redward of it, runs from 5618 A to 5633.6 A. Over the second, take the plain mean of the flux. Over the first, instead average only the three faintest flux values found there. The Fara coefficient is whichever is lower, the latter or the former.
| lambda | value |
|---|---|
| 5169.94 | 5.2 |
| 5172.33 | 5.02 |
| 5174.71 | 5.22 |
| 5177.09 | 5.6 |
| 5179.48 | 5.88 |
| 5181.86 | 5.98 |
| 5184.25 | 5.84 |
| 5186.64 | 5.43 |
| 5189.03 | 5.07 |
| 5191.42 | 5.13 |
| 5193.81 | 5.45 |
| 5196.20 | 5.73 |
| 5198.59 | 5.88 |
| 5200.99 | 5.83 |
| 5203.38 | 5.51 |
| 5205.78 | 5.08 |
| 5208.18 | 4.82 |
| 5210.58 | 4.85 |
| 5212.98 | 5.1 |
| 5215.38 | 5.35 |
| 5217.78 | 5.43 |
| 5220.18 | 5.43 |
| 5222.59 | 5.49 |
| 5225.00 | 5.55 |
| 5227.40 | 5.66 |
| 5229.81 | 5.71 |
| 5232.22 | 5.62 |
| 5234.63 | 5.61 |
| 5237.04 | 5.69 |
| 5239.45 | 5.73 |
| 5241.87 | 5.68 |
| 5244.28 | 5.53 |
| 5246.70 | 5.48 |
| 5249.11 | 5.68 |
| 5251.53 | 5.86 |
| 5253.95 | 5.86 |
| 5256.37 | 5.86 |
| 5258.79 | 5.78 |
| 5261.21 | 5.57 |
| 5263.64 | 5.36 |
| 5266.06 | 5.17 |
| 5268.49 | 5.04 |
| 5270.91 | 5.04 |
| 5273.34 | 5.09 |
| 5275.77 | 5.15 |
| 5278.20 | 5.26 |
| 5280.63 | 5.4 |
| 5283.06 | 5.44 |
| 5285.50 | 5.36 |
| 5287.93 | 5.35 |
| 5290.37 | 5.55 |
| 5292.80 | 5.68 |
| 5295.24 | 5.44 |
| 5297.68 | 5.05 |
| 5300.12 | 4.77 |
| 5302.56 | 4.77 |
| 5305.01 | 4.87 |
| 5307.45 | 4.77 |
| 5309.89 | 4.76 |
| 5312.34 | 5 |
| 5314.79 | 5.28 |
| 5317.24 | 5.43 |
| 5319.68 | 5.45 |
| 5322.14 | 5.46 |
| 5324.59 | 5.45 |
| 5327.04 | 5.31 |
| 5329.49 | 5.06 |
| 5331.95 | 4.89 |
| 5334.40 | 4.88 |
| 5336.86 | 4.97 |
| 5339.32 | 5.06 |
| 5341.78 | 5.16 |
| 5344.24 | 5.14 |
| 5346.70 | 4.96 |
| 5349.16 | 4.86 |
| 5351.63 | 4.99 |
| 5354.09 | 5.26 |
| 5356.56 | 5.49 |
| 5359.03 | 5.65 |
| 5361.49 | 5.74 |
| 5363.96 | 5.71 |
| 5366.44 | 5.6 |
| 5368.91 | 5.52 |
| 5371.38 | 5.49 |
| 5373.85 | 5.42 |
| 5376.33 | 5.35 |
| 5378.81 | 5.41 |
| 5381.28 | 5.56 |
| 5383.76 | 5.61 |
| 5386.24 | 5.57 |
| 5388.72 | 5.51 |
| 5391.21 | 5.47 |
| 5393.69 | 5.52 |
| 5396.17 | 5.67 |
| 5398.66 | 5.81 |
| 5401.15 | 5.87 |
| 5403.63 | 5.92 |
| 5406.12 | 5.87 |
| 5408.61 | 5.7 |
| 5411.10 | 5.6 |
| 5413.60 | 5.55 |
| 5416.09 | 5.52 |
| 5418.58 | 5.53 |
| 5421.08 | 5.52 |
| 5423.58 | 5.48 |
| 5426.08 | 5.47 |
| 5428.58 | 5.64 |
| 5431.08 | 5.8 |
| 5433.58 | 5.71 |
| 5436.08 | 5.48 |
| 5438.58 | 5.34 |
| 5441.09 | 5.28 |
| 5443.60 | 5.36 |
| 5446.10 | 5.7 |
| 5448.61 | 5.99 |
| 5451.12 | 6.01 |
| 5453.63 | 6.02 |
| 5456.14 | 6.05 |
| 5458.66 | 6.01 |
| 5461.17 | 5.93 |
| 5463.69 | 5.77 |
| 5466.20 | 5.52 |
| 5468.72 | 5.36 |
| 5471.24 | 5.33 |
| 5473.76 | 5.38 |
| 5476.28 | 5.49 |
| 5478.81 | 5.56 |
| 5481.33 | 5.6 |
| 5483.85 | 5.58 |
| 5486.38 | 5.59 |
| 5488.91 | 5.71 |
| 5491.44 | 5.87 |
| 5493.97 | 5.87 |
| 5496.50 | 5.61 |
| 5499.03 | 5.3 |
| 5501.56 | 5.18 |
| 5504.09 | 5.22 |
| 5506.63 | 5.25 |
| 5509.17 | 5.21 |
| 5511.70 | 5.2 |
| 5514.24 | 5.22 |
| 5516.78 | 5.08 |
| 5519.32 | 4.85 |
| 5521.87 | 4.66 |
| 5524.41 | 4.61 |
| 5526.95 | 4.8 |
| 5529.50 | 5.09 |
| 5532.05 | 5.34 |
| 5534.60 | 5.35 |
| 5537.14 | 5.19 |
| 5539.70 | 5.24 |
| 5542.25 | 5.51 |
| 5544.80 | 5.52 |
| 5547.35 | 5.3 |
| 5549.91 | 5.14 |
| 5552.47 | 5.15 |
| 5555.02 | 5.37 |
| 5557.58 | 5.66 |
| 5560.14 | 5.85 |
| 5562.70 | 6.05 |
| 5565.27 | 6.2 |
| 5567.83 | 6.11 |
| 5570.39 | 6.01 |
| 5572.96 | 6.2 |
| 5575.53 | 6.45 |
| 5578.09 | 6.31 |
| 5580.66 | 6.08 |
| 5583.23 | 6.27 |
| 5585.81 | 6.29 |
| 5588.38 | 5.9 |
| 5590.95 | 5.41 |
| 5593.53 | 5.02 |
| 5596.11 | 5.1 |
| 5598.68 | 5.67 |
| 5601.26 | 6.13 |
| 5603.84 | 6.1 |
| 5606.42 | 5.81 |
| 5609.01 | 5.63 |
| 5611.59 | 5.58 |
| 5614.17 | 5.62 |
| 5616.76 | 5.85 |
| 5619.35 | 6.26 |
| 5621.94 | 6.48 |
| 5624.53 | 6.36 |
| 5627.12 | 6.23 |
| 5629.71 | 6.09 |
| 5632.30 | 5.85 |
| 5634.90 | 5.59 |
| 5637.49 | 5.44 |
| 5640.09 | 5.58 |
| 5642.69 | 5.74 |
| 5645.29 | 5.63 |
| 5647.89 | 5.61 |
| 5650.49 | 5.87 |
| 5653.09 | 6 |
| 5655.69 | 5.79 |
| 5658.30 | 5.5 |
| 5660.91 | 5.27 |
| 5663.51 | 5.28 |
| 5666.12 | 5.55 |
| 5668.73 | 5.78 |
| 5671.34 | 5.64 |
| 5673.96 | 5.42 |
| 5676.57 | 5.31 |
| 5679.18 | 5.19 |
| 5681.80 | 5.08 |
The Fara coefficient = 6.1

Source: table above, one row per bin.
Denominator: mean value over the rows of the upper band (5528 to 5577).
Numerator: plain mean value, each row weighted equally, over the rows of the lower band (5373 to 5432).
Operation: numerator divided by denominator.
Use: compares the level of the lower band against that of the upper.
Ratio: 1.00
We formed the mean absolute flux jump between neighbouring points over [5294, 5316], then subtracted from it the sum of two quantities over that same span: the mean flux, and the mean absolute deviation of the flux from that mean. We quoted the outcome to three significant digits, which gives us -4.99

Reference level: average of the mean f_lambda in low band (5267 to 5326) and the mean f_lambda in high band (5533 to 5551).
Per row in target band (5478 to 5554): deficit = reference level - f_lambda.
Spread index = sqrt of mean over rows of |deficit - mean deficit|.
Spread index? 0.49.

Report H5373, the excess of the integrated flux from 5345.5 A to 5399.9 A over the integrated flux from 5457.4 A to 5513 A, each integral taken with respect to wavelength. -10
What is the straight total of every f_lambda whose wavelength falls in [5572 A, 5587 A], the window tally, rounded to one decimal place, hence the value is 37.6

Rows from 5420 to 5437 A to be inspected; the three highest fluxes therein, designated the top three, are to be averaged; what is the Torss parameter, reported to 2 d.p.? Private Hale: 5.72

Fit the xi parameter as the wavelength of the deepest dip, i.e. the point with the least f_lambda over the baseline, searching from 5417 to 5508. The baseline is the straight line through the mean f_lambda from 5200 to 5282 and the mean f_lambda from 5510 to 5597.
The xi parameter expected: 5501.56 A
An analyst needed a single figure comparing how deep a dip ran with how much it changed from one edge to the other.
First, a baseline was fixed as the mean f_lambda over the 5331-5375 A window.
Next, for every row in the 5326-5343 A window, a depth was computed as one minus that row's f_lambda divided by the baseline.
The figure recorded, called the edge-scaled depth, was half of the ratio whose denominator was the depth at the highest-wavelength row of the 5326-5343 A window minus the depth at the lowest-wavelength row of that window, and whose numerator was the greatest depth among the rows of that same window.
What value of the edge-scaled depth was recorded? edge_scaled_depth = 1.3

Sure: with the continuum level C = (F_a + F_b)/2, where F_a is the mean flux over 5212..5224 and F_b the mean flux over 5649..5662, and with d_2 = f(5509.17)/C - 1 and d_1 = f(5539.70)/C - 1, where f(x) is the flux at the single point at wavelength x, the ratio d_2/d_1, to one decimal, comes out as 1.1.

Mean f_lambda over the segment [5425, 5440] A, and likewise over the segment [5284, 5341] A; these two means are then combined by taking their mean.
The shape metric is 5.37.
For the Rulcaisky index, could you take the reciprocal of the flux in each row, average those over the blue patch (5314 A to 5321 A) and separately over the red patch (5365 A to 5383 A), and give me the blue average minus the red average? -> 0.003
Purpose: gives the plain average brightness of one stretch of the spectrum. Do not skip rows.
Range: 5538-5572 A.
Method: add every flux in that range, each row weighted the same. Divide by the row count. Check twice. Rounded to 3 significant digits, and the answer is 5.62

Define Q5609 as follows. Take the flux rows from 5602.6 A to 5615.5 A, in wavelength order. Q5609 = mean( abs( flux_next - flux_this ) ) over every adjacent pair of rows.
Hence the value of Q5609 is 0.14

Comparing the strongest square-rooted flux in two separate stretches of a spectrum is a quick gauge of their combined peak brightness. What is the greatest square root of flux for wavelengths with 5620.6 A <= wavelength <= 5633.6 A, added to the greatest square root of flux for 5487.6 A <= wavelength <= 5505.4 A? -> 4.97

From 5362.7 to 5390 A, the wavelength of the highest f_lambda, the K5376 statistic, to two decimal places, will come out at 5363.96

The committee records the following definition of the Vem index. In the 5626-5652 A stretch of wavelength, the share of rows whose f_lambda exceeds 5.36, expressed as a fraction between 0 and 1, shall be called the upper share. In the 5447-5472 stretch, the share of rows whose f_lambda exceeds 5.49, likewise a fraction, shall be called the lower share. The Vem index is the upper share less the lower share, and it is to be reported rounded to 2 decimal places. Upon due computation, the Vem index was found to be 0.20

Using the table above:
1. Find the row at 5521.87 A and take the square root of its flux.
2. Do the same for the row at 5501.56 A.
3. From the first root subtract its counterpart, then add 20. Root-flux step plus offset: 19.88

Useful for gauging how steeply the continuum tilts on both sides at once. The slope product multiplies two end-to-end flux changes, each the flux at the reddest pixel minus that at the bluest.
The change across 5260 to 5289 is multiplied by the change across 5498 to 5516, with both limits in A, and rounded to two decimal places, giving 0.02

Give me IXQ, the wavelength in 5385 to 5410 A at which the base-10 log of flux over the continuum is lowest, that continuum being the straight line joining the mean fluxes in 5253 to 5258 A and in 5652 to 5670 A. 5391.21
